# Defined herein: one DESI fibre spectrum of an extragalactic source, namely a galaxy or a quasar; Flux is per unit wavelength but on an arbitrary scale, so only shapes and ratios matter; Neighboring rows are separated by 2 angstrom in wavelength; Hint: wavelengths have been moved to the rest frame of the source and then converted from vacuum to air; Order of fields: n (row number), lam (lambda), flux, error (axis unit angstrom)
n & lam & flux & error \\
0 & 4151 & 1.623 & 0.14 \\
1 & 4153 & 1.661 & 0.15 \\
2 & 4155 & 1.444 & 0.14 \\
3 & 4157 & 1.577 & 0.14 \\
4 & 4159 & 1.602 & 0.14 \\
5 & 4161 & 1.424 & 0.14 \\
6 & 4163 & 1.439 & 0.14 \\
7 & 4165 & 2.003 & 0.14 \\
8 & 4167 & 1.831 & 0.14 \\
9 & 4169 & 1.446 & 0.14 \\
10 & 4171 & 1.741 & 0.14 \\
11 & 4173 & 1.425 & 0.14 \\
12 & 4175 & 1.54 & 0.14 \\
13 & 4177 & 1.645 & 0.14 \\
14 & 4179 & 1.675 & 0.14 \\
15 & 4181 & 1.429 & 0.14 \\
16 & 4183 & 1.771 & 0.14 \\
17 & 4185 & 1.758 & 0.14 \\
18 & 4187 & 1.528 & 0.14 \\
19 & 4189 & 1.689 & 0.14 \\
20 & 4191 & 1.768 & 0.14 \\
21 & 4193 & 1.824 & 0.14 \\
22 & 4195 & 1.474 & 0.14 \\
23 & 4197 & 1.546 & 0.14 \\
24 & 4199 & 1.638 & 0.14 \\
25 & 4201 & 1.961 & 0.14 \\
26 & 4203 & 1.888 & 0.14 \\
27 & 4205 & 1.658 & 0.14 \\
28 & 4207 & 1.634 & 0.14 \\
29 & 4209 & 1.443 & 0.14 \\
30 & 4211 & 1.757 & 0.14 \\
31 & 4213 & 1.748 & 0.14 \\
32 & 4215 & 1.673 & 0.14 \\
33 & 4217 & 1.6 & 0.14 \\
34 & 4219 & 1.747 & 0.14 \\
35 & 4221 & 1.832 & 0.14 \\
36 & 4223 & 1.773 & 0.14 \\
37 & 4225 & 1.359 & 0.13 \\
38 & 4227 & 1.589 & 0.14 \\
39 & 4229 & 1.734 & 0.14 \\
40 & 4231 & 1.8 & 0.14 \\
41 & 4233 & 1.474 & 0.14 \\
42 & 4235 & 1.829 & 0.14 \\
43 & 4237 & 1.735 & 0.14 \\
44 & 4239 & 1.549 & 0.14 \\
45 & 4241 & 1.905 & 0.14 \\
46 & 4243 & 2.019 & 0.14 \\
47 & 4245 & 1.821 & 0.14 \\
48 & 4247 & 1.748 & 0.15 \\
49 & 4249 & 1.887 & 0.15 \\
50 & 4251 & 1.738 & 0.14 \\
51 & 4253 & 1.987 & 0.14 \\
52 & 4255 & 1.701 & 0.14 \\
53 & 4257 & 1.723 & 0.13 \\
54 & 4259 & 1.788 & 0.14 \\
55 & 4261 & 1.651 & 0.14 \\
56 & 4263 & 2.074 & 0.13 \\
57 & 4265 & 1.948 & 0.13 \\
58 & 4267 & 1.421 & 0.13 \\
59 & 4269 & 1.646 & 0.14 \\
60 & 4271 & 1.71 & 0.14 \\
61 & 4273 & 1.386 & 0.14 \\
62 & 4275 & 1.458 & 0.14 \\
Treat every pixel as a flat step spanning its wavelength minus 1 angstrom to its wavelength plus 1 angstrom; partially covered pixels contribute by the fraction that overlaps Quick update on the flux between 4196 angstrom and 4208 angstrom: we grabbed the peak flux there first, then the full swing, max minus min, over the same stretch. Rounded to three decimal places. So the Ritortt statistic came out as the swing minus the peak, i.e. -1.546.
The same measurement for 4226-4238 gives -1.474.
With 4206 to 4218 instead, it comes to -1.443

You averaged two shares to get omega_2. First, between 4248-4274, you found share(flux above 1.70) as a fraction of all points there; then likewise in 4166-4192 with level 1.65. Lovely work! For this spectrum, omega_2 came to 0.62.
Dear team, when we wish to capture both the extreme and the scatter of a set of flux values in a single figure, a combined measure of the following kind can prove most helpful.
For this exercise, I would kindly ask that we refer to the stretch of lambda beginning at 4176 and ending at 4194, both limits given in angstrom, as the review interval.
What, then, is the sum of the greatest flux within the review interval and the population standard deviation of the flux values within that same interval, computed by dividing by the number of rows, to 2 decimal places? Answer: 1.94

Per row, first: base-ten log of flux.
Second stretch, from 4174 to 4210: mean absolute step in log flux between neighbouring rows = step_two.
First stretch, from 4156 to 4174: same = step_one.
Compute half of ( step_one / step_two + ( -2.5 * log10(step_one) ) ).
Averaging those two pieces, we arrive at 2.283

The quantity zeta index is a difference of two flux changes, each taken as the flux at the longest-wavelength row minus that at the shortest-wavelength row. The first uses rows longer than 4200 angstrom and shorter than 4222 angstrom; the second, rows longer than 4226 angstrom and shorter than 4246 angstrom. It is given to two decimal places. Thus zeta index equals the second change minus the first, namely 0.36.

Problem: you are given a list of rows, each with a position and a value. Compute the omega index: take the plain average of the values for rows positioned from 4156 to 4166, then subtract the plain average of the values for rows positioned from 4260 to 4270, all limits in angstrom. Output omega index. -0.14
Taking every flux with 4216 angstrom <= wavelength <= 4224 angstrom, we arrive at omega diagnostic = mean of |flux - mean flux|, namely 0.07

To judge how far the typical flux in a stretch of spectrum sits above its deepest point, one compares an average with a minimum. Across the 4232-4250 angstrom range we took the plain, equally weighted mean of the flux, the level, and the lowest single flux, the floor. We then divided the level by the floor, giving 1.20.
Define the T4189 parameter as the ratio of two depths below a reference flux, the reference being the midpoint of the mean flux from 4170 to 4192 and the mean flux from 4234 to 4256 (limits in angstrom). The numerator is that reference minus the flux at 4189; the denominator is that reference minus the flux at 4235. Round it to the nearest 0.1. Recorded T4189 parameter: -0.3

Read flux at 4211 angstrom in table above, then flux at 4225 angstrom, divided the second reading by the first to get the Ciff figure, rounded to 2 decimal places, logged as 0.77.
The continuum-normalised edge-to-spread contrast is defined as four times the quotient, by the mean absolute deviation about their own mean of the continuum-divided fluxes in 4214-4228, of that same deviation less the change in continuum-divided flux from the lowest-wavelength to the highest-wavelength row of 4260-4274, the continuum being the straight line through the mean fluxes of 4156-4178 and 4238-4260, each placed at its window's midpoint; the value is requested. 13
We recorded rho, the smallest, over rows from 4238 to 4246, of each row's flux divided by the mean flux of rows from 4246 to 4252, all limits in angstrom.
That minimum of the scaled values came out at 0.865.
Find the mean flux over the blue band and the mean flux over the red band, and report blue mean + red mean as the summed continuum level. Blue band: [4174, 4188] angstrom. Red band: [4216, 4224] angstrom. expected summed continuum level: 3.36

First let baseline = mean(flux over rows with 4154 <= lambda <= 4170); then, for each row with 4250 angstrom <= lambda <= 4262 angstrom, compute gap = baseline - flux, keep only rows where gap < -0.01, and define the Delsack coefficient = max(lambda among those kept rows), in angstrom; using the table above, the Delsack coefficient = 4261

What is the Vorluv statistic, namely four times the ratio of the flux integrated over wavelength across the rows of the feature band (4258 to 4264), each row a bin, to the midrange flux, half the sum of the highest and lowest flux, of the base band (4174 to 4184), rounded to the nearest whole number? 28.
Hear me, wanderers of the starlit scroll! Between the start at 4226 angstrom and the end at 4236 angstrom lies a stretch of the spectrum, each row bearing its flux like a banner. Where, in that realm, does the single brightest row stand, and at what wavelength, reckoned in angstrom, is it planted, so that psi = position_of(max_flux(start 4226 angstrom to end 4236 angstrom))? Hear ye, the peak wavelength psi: 4235 angstrom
